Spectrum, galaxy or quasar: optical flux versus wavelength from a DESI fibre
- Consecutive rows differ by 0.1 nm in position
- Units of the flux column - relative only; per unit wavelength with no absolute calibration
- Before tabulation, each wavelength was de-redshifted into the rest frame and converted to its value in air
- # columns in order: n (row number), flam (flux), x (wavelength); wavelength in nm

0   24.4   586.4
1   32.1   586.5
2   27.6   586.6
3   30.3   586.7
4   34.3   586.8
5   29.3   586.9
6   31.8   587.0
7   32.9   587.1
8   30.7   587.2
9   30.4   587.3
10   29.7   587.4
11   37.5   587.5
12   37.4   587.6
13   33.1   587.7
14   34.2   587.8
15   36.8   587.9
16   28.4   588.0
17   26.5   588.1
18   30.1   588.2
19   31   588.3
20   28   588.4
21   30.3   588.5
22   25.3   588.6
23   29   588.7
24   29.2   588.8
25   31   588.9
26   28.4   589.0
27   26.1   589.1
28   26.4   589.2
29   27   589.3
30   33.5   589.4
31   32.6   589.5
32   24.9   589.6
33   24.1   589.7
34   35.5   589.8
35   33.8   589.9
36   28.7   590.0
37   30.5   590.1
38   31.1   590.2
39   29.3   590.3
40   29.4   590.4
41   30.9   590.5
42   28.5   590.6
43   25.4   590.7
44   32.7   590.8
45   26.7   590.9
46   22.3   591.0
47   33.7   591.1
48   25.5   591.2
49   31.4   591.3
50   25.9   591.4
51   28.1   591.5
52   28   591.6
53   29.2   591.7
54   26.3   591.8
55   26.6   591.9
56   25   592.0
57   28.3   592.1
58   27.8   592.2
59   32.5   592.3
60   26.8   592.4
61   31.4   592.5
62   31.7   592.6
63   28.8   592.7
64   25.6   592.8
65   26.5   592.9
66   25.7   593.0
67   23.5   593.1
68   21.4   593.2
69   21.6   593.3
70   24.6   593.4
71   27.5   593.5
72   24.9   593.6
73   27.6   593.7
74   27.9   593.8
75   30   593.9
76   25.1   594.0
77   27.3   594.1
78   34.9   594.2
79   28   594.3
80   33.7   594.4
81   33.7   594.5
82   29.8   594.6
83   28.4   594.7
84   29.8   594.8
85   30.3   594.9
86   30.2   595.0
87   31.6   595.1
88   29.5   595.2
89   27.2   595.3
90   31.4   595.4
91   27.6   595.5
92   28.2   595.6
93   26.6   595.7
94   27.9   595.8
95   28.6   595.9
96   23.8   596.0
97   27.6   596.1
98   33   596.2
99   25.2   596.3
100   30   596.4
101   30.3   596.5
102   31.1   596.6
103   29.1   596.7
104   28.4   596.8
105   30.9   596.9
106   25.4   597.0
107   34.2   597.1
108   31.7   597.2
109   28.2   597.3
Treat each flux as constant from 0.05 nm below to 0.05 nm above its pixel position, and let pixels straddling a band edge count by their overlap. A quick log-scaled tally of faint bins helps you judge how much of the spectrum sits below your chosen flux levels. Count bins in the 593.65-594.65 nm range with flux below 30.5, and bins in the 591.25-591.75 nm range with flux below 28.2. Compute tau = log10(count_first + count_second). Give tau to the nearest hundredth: 1.00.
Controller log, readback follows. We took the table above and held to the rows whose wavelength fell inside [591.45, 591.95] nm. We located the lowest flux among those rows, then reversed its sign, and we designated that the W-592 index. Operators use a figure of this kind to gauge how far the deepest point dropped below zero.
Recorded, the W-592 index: -26.3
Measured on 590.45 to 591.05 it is -22.3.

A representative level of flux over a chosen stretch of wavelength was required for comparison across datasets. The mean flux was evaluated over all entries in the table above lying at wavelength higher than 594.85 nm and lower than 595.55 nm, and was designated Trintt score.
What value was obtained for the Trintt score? 29.7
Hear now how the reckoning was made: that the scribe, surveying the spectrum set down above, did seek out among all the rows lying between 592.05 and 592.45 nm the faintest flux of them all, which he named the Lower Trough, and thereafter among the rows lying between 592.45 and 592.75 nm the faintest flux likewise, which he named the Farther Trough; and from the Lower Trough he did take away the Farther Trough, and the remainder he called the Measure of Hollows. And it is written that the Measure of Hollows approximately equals -2.0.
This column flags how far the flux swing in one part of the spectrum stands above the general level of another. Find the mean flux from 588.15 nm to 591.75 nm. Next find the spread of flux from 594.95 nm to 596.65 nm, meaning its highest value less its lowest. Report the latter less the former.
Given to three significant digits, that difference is -19.8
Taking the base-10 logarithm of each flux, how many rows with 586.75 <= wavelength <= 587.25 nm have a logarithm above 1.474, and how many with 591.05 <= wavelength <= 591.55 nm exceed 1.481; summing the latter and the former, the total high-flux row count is 6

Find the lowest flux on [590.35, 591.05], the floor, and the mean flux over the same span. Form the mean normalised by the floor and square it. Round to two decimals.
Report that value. 1.57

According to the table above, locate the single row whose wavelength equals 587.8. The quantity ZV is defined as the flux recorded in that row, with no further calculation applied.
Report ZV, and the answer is 34.2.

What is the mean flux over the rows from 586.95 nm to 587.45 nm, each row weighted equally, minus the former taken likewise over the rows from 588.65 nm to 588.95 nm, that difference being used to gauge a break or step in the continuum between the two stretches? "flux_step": 1.4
